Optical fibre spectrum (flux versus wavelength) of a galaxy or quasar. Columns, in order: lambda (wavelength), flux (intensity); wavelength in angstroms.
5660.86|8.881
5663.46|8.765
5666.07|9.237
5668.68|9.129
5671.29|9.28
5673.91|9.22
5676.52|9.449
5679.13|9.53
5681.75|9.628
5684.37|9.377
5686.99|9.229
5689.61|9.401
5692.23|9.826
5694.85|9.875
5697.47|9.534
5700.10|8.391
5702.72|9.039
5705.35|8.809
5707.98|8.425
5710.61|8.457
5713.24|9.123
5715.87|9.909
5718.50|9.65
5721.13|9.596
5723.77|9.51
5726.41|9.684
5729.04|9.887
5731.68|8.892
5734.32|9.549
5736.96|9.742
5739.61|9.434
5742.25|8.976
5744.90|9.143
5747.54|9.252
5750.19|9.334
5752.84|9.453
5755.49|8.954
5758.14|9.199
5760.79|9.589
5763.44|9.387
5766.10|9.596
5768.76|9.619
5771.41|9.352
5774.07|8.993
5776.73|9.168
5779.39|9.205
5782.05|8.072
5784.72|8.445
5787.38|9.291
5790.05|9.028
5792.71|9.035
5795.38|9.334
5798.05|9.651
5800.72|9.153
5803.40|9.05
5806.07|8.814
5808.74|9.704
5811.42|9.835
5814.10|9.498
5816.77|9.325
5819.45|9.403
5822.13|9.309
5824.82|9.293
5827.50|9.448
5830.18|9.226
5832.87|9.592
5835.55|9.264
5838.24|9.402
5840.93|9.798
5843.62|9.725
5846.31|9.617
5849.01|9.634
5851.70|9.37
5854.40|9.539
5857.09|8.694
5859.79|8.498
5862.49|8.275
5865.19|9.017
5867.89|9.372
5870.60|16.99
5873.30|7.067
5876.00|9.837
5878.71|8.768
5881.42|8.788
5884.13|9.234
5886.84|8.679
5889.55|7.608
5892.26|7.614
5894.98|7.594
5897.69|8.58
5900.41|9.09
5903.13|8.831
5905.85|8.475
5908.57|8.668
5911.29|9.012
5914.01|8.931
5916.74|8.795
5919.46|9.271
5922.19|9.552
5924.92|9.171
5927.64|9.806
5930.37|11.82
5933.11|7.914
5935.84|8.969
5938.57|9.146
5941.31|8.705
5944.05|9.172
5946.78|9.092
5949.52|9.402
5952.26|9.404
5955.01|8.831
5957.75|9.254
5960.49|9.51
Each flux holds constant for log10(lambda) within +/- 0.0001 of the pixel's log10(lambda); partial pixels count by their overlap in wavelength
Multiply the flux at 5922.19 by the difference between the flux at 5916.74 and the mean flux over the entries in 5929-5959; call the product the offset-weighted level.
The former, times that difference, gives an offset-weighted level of -4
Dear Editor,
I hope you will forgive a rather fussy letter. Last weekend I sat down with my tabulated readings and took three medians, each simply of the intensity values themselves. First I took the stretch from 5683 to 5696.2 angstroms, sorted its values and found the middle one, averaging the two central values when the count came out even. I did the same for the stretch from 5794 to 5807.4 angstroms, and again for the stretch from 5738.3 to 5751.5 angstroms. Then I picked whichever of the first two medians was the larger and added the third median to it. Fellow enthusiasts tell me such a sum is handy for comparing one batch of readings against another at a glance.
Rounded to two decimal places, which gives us 18.65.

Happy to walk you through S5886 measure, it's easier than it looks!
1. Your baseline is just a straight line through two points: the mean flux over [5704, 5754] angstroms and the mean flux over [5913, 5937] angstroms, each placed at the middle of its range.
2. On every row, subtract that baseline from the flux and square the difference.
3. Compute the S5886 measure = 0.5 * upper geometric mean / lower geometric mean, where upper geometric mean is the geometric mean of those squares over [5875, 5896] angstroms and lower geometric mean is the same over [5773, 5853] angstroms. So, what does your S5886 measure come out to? 11.8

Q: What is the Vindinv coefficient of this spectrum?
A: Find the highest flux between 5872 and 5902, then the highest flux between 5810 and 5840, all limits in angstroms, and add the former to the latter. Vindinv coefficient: 19.7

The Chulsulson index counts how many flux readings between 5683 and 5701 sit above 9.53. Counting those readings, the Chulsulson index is 3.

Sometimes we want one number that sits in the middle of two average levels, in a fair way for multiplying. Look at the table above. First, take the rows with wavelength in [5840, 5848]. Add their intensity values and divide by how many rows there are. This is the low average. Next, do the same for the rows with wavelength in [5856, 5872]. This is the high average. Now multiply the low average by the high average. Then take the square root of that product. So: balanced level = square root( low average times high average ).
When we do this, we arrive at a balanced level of 9.92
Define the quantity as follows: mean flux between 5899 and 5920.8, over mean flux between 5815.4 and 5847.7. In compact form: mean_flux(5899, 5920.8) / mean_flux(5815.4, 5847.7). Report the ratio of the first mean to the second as 0.94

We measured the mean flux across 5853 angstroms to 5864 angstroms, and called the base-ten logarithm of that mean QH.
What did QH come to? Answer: 0.94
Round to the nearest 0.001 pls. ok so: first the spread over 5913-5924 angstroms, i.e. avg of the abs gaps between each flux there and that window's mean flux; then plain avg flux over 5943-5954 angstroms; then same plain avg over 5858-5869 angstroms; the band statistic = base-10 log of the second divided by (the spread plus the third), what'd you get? 0.010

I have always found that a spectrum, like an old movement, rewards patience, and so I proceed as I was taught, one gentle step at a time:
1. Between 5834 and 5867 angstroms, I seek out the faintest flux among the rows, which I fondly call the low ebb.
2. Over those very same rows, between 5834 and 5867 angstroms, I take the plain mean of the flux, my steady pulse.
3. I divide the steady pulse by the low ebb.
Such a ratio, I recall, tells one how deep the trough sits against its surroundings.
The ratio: 1.12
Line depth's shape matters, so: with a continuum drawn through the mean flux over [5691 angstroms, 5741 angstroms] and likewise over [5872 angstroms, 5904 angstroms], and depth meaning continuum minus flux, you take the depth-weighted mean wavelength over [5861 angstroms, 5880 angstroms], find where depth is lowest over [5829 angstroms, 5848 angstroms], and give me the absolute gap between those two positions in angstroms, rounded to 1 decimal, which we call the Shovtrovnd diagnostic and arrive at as 30.0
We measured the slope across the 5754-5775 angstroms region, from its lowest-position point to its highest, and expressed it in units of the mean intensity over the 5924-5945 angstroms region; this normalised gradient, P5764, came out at 0.000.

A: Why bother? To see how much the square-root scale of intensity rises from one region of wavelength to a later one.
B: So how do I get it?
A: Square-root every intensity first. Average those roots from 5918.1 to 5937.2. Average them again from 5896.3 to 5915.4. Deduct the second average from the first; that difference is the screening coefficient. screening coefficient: 0.11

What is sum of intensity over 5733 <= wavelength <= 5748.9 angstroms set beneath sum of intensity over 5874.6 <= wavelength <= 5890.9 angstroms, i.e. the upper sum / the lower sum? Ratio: 0.94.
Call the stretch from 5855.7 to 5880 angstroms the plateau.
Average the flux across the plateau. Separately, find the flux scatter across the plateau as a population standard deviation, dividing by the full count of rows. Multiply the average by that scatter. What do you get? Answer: 26.0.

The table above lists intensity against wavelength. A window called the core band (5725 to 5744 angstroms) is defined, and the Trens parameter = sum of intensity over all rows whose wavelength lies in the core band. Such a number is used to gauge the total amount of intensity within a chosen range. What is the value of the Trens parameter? 66.2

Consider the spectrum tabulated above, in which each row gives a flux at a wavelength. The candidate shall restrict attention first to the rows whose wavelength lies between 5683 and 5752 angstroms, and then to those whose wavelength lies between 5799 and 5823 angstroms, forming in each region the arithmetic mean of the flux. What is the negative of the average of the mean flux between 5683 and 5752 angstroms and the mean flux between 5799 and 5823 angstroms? -9.33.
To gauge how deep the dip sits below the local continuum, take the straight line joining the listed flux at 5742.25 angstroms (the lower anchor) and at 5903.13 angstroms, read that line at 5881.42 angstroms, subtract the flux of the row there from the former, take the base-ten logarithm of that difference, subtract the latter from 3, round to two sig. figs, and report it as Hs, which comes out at 4.2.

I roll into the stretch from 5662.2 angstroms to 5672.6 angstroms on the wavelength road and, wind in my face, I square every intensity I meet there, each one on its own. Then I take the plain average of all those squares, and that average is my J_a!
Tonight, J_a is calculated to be 83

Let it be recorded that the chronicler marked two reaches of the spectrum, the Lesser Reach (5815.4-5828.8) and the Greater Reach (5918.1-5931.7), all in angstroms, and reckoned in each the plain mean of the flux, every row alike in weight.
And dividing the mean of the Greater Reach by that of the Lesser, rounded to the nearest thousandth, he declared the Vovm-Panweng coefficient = 1.061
